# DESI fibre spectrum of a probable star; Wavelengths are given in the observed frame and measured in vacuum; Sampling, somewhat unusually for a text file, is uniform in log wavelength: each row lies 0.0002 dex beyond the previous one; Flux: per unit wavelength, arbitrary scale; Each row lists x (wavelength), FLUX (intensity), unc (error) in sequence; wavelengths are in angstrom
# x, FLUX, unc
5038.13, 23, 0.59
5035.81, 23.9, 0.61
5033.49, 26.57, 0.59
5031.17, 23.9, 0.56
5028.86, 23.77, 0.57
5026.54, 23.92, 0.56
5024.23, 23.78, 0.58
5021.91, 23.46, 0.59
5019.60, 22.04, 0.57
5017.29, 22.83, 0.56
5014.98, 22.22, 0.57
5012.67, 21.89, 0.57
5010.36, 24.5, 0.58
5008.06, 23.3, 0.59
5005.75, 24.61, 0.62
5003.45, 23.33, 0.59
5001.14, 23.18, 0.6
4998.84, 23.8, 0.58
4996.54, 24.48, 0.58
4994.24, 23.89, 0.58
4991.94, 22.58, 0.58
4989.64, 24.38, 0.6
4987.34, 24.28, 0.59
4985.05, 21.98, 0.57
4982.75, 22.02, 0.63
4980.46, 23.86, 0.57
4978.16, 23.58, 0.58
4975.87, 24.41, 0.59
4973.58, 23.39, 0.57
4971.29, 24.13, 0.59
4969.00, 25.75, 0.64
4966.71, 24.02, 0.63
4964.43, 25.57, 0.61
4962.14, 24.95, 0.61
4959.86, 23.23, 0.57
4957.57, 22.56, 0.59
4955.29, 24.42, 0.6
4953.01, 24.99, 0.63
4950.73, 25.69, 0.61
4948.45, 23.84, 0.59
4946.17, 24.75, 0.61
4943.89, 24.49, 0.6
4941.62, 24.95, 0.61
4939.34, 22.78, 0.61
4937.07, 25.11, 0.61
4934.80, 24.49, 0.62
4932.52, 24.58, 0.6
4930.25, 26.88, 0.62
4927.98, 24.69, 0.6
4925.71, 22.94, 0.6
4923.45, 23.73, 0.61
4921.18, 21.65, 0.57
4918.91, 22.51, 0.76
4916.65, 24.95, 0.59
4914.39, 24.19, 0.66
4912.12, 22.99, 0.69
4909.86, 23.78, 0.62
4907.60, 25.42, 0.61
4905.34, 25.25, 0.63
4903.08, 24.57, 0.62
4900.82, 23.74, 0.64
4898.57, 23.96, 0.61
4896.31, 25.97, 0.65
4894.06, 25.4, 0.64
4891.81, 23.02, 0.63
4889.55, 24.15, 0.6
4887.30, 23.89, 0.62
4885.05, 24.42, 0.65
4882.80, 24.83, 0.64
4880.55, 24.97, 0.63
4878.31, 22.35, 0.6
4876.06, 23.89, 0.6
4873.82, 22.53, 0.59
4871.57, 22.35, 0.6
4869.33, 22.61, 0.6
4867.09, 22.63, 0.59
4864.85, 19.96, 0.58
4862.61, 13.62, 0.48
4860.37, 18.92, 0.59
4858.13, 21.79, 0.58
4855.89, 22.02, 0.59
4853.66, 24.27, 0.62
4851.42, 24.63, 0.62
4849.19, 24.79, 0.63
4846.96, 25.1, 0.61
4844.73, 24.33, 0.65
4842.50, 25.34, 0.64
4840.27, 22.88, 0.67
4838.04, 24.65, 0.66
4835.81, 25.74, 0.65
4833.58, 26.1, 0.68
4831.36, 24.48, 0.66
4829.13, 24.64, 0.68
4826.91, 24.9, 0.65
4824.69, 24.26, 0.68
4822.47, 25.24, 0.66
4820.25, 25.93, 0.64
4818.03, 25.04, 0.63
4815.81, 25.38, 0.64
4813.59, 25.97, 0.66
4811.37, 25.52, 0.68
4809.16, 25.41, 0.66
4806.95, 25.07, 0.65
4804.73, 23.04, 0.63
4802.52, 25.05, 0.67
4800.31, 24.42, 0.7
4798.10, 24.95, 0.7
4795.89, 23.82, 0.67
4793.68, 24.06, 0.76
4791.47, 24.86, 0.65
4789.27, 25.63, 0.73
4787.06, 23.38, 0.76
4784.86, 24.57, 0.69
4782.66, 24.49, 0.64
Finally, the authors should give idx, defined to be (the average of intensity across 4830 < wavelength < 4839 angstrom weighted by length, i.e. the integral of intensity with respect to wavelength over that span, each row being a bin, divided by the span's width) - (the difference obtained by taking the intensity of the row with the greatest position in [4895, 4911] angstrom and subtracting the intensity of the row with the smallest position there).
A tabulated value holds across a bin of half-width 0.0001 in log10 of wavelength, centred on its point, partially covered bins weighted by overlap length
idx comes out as 27.4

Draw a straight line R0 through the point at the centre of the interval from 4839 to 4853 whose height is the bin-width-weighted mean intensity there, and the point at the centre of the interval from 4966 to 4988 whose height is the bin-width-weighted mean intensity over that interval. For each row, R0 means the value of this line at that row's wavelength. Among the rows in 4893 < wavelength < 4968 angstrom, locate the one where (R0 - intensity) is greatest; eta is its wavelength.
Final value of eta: 4921.18 angstrom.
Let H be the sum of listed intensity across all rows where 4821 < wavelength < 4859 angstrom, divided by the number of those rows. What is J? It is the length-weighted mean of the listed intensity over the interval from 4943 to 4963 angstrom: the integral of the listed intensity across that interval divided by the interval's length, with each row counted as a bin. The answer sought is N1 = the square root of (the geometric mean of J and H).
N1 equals 4.94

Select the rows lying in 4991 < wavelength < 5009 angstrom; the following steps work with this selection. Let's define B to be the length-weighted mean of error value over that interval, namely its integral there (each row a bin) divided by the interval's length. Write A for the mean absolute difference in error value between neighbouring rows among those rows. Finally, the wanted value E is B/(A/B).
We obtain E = 27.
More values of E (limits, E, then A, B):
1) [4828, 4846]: 24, 0.0186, 0.661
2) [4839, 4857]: 20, 0.0200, 0.629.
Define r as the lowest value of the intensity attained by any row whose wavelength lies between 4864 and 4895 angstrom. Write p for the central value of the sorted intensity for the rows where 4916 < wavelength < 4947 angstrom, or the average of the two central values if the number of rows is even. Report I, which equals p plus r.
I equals 44.5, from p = 24.5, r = 19.96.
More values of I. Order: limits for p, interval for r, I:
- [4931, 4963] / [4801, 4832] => 47.6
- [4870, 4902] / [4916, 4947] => 45.6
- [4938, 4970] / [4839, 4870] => 38.2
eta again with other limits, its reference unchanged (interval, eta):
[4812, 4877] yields 4862.61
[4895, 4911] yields 4900.82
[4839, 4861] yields 4860.37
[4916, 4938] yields 4921.18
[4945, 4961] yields 4957.57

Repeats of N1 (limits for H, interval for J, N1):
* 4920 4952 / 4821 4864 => 4.89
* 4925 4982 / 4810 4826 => 4.99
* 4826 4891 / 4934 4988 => 4.87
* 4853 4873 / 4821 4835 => 4.78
